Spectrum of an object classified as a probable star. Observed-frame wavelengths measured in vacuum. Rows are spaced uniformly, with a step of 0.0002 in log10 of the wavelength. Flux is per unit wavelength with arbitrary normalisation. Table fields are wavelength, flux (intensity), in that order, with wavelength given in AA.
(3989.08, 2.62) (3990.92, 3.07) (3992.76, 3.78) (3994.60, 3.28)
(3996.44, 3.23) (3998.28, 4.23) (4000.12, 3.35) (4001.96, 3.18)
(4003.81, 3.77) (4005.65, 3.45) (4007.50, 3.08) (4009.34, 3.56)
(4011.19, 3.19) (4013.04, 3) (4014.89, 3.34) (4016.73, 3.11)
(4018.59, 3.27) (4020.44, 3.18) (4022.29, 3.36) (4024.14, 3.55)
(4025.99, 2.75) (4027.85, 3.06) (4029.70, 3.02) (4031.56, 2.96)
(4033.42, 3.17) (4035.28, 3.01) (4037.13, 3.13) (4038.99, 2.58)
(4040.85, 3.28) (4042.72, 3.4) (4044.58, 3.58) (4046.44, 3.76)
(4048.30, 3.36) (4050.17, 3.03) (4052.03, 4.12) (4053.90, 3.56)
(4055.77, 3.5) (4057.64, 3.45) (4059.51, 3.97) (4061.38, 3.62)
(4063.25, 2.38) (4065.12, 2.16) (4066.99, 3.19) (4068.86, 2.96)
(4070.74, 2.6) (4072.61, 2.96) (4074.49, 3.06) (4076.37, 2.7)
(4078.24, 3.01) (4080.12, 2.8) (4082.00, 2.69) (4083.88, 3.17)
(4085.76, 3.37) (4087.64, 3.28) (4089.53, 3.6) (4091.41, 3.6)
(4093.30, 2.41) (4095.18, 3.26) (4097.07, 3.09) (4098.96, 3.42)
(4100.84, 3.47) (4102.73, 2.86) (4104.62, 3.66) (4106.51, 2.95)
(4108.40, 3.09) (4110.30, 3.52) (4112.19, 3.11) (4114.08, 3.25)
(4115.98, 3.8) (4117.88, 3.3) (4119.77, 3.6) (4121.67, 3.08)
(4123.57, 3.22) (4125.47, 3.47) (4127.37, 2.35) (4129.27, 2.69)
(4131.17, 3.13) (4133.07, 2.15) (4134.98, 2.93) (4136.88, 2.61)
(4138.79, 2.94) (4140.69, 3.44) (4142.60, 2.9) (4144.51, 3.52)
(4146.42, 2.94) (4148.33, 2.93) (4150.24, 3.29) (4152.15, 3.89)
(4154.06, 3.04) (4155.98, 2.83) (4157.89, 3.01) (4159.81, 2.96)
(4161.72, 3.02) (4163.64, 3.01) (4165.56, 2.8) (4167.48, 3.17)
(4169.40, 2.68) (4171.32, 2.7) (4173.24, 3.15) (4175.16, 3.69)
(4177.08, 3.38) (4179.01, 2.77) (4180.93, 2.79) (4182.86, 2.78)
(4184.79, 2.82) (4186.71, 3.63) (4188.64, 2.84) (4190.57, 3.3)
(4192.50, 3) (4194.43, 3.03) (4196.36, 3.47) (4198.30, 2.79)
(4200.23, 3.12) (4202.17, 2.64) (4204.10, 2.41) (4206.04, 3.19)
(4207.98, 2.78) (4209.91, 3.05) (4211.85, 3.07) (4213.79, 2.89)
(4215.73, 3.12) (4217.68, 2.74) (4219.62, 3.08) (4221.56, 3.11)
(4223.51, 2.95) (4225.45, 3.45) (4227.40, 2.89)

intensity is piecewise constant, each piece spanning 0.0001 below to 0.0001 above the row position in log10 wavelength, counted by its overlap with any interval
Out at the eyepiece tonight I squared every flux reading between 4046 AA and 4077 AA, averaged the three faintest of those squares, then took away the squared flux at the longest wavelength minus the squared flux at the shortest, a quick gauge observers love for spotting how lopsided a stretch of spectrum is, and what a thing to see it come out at 12.5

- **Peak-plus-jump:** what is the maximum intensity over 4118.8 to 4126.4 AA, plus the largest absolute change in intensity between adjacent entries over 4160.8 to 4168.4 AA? 3.97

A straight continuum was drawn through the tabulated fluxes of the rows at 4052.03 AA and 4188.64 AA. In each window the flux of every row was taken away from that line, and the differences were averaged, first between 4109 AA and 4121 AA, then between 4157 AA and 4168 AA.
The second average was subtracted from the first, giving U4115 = 0.0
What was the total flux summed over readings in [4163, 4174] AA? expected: 18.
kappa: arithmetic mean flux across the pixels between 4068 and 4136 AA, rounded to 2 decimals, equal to 3.10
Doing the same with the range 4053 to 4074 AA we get 3.12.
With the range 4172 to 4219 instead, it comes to 3.02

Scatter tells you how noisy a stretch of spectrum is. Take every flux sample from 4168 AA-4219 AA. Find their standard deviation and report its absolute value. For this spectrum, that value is 0.31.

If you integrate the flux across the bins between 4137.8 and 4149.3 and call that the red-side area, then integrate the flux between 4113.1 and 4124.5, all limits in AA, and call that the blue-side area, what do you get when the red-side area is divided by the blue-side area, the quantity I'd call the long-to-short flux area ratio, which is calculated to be 0.93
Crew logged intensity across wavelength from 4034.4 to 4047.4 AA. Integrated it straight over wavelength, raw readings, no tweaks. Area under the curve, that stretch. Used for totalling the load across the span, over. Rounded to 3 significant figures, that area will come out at 42.3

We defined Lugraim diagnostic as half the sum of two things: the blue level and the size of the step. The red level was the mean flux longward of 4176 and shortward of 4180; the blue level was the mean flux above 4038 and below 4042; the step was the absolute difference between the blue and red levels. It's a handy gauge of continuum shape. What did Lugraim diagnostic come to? 1.5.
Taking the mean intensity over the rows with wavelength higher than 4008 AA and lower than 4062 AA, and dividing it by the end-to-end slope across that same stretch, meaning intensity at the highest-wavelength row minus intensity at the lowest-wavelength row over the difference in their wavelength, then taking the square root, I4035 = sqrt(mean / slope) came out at 54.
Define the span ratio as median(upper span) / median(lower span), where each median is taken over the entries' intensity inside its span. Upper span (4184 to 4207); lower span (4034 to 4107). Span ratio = 0.95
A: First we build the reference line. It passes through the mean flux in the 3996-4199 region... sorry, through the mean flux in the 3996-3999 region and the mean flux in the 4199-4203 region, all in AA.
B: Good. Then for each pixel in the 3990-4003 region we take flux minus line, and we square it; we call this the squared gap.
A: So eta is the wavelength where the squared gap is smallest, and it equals 3992.76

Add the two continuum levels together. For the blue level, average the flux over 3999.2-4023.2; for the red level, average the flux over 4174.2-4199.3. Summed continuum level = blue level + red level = 6.39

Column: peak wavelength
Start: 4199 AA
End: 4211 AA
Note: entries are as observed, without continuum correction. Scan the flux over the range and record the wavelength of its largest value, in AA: 4206.04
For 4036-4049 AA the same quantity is 4046.44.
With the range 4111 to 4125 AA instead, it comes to 4115.98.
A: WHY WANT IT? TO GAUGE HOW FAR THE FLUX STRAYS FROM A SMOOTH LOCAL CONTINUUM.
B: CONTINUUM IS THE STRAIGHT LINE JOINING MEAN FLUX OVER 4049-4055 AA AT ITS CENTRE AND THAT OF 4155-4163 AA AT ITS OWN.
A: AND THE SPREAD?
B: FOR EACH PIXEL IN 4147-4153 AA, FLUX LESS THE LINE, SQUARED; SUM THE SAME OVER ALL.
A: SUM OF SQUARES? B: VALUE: 0.89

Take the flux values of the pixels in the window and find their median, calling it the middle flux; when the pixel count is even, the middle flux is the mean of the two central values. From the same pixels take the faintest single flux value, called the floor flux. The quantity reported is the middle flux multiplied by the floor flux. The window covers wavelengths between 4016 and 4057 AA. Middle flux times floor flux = 8.3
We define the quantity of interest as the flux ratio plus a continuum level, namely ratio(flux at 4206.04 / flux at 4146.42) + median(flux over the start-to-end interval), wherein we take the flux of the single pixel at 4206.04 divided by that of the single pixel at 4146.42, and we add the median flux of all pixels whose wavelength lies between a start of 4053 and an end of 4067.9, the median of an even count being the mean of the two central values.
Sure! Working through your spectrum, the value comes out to 4.6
